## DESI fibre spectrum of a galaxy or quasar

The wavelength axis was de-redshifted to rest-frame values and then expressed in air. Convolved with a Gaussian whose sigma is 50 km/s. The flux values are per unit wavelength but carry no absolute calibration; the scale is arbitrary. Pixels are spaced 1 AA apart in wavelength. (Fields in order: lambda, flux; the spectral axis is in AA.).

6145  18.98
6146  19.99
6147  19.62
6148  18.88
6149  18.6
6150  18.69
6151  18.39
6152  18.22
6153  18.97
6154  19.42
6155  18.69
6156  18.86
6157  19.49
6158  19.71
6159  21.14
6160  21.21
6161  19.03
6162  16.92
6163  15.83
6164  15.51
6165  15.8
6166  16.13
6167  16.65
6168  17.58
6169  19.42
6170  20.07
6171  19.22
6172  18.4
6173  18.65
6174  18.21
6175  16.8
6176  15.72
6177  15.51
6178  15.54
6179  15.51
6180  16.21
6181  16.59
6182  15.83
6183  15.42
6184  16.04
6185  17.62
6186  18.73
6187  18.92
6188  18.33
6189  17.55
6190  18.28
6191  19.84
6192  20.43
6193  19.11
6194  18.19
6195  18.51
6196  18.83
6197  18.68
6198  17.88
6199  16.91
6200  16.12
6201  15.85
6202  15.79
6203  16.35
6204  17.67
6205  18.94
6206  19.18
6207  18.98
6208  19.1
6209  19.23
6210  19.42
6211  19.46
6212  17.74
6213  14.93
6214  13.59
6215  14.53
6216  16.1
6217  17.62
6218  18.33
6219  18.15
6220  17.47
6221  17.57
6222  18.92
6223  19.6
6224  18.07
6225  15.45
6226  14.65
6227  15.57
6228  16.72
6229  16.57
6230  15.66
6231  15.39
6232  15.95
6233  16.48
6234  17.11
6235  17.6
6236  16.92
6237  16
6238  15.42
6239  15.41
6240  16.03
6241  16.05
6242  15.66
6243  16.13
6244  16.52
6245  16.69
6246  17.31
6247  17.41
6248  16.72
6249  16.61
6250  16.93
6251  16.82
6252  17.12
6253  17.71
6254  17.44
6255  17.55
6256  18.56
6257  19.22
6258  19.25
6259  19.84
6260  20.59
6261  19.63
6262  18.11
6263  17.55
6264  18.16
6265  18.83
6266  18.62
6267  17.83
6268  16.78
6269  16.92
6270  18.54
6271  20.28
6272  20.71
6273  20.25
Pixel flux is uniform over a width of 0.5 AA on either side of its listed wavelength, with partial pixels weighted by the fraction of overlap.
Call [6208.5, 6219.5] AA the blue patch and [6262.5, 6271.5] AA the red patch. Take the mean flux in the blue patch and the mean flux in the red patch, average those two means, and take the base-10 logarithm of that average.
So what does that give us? 1.25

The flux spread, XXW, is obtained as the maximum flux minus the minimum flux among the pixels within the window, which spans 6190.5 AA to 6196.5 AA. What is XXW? 2.2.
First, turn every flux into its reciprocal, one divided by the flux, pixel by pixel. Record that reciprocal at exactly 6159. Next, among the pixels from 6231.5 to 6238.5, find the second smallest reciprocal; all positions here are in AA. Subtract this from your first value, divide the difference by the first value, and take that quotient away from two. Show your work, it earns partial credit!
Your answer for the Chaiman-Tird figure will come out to 2.24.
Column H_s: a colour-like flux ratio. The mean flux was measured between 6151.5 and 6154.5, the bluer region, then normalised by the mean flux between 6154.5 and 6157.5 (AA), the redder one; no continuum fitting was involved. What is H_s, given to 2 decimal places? 0.99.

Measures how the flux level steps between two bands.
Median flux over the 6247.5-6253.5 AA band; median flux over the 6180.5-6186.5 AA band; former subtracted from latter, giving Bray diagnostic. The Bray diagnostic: -0.6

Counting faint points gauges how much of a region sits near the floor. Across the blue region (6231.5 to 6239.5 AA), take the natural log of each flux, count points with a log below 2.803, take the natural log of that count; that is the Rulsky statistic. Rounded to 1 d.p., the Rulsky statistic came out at 1.6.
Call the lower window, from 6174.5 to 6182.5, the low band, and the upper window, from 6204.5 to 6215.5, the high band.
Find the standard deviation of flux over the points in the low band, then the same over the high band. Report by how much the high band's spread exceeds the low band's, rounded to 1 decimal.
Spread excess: 1.7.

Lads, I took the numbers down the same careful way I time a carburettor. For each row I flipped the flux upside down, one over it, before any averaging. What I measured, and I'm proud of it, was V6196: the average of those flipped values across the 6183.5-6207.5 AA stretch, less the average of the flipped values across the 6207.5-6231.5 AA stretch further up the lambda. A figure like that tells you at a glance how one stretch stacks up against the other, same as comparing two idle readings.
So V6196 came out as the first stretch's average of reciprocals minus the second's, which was -0.0035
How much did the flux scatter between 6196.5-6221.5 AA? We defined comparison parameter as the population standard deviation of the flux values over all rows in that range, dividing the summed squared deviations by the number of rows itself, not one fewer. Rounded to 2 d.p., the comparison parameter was 1.61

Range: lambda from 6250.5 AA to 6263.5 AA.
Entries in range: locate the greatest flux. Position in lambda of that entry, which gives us 6260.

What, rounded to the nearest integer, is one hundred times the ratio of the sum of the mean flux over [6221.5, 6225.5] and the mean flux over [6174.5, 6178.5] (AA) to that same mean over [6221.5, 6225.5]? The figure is 188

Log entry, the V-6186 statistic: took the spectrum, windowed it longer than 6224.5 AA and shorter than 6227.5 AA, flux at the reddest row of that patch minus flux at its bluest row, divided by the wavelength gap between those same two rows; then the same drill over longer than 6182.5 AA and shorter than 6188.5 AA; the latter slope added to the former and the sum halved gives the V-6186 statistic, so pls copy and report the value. 0.32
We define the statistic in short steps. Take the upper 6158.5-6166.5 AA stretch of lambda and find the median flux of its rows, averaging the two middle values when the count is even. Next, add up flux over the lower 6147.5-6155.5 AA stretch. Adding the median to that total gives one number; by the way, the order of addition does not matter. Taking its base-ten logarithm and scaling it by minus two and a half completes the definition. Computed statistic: -5.55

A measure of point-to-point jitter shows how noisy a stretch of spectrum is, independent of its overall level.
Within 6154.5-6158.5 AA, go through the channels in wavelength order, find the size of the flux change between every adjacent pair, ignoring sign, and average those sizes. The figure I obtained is 0.34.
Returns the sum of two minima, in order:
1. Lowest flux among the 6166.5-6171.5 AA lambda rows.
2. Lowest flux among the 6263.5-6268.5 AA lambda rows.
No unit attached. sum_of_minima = 33.4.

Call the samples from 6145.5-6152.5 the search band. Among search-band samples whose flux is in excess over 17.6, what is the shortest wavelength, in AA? 6146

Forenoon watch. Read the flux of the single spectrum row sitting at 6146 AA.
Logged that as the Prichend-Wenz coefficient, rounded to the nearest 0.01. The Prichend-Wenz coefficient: 19.99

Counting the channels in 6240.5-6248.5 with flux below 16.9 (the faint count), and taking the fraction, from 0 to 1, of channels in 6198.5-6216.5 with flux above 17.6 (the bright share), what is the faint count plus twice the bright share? 7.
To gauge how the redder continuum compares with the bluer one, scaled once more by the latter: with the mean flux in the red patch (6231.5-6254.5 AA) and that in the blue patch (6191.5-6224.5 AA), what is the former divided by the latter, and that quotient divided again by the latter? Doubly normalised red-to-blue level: 0.052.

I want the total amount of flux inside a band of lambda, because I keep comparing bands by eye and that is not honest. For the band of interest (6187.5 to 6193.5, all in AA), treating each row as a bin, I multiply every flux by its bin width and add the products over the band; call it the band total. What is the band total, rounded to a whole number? 114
